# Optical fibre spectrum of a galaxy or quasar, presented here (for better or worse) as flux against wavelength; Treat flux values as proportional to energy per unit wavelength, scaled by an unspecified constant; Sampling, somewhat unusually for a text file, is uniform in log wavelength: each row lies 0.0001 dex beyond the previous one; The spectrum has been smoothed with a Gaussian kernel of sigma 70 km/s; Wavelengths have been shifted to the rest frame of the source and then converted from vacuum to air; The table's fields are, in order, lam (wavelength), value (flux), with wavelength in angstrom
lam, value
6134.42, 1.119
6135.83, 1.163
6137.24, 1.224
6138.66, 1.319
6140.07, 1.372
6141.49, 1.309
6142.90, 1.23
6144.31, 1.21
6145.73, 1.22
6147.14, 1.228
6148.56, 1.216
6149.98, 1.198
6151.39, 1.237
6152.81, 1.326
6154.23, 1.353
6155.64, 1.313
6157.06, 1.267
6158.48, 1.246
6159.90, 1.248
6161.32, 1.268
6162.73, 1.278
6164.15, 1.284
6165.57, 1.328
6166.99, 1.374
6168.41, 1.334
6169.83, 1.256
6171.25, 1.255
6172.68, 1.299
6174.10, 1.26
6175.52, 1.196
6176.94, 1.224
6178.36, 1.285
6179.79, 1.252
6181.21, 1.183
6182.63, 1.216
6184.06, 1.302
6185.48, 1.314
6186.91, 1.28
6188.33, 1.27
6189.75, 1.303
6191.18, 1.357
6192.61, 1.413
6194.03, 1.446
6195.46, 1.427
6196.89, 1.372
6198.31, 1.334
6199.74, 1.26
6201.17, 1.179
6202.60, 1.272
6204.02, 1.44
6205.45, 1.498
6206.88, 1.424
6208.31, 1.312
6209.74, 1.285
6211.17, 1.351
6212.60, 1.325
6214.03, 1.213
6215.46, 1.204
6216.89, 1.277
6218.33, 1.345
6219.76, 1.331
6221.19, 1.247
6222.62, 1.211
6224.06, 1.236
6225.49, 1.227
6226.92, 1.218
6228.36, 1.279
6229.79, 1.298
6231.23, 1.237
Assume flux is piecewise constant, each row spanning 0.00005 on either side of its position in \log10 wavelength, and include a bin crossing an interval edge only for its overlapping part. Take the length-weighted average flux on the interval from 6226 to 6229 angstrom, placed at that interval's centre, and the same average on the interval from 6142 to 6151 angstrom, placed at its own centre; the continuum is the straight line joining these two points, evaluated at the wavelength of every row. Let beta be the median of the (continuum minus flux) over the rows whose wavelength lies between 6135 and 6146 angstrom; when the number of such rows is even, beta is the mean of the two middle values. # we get -0.008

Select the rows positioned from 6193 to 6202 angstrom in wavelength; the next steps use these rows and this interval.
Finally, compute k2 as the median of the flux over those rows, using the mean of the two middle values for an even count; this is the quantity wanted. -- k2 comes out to 1.35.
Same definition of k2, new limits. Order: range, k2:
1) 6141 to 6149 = 1.22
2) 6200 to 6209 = 1.37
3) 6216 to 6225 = 1.26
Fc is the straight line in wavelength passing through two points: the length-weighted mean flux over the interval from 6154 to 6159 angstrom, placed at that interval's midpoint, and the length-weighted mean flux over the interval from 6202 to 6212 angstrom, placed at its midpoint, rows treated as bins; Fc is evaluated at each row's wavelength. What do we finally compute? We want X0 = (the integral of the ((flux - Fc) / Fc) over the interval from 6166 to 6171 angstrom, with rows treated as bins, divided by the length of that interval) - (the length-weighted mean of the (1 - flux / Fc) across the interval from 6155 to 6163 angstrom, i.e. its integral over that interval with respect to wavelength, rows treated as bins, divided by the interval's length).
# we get -0.02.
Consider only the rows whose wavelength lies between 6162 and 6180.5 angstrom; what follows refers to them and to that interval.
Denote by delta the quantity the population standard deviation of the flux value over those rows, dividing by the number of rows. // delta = 0.046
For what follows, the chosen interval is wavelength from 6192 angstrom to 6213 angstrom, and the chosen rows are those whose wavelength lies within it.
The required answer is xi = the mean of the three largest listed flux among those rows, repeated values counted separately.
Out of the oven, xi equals 1.46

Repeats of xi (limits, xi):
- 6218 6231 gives 1.32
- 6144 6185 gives 1.35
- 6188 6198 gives 1.43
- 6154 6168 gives 1.35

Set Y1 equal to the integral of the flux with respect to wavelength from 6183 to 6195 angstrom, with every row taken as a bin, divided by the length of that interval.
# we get 1.33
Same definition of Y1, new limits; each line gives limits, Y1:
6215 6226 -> 1.26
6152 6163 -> 1.29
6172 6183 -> 1.24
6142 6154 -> 1.24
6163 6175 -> 1.30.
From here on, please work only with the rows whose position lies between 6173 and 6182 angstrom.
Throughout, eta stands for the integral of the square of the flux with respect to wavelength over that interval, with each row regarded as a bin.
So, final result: 13.8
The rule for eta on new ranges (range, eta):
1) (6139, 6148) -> 14.4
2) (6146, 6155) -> 14.3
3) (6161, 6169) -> 13.8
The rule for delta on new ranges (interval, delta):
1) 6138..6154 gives 0.056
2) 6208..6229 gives 0.051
